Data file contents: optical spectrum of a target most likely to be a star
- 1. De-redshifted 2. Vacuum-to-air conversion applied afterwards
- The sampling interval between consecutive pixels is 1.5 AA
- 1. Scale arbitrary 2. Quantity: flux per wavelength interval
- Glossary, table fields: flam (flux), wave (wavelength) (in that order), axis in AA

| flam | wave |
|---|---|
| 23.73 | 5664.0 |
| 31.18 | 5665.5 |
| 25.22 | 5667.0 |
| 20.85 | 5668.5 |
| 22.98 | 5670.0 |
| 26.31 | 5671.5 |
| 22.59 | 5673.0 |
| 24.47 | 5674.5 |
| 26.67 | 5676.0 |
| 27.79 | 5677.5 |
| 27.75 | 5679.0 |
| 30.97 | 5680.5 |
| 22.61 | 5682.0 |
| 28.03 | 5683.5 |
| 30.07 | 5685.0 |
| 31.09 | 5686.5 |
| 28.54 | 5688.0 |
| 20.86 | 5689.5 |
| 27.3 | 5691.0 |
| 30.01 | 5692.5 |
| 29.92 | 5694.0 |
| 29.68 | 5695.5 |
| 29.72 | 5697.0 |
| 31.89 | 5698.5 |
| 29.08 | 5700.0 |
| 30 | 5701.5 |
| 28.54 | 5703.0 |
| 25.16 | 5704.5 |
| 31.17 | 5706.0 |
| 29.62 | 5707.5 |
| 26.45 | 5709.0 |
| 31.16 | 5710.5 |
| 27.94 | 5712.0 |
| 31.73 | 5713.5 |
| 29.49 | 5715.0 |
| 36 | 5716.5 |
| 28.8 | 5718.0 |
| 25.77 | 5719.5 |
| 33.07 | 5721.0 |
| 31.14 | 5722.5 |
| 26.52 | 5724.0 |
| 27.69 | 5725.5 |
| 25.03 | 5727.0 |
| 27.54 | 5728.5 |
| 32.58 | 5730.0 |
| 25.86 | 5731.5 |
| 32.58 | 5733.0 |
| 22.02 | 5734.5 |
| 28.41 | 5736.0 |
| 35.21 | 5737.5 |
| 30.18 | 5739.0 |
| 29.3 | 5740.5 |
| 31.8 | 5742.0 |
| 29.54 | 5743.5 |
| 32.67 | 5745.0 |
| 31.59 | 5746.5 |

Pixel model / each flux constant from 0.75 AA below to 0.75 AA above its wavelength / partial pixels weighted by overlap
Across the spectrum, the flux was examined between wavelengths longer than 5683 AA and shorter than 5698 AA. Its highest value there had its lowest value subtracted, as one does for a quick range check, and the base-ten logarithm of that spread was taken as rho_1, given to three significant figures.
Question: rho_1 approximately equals 1.01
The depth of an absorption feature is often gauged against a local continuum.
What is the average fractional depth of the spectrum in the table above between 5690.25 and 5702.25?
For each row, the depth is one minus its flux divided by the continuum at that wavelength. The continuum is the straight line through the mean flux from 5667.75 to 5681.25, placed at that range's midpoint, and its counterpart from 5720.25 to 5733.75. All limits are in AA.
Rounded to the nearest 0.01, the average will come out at -0.10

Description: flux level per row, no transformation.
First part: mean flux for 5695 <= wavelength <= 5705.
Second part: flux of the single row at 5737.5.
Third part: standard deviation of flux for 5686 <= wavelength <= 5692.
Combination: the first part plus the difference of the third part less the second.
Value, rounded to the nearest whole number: -2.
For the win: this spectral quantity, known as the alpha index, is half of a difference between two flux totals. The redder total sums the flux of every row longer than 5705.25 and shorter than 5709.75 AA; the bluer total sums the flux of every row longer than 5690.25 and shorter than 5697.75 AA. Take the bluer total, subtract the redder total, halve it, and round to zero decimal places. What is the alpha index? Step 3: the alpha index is 30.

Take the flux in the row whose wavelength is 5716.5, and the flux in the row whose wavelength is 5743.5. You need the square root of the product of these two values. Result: 33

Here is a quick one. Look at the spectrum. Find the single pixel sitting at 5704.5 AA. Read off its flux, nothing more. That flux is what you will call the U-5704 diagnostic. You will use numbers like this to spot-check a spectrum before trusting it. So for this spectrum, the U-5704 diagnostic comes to 25.16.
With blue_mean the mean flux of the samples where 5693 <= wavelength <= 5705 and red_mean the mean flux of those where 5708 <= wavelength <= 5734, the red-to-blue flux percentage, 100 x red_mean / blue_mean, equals 100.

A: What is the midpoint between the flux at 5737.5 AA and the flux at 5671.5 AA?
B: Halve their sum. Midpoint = 30.8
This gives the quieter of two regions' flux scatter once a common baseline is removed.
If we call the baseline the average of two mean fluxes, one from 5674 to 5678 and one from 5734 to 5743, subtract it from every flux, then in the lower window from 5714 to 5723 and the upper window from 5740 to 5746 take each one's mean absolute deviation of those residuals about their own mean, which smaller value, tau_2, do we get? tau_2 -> 1.4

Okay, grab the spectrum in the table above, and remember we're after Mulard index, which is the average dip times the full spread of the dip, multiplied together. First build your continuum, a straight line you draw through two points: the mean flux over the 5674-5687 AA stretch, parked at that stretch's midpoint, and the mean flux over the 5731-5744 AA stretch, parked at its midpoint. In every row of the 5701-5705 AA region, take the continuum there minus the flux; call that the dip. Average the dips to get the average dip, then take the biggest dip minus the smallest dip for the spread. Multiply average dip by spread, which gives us 2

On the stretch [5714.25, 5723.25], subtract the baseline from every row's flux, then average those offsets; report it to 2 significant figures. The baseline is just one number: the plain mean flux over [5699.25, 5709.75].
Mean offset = 2.1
